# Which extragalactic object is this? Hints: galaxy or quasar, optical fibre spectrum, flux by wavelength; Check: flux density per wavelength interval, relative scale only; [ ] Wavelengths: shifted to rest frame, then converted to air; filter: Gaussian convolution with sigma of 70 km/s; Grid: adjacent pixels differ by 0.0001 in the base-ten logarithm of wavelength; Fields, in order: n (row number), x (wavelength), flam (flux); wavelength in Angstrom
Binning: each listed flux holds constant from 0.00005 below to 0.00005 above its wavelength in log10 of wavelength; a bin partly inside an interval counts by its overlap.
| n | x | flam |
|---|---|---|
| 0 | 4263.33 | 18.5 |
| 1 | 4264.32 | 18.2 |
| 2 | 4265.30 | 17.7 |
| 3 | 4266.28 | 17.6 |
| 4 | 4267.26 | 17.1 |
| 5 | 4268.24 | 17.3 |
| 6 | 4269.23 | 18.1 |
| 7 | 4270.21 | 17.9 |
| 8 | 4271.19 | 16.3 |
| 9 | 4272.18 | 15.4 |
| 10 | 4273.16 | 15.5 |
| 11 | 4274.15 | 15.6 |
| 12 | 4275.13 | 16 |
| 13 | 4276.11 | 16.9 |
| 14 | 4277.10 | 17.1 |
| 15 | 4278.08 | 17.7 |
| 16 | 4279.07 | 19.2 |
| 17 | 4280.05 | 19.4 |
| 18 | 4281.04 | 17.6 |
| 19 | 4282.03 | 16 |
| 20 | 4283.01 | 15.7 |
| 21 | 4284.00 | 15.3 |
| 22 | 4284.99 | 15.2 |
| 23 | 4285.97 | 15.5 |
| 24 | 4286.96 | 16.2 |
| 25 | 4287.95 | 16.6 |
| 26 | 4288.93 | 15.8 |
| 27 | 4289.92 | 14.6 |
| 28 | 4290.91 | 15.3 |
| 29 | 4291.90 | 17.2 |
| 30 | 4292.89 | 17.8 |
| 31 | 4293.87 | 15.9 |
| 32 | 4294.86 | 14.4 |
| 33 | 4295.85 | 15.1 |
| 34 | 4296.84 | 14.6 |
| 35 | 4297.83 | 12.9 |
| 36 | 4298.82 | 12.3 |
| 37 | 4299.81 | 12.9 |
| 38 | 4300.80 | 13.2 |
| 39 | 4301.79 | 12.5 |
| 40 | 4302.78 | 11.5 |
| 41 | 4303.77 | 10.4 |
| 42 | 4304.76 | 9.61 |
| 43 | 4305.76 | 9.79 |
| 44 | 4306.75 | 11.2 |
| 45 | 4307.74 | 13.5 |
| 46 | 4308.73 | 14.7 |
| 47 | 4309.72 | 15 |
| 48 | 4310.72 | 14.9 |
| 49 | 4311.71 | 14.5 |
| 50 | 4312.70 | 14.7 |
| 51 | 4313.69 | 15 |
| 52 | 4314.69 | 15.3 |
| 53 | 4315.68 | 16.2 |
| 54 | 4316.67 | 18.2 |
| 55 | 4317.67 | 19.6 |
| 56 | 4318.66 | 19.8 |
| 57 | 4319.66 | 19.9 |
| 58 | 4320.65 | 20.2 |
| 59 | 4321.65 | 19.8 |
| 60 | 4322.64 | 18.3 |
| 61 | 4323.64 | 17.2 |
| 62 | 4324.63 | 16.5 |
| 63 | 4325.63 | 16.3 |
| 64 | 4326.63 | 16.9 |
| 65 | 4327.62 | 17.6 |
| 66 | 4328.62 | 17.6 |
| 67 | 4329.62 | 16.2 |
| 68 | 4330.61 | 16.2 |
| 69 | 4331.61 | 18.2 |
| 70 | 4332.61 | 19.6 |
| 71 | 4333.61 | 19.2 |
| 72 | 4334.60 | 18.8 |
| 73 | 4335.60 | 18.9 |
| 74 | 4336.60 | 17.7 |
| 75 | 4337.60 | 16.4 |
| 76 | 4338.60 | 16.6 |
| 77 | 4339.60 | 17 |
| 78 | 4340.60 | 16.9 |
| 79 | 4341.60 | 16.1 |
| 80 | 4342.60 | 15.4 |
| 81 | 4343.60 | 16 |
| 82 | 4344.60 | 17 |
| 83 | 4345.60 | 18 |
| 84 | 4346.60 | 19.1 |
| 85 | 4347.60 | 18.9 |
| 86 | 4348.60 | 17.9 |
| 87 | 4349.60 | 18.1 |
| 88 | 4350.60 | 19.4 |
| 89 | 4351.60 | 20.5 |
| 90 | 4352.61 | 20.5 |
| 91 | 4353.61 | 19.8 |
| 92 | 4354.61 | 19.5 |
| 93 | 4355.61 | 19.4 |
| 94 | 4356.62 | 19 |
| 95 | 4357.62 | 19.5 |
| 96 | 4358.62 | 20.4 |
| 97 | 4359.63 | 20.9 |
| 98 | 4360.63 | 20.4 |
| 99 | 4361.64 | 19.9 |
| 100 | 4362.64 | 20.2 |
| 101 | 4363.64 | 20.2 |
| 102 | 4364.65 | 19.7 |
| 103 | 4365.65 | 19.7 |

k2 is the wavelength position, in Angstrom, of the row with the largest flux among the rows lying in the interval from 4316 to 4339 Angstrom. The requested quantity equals 4320.65 Angstrom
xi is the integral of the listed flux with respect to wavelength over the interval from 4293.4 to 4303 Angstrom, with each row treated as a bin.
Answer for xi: 130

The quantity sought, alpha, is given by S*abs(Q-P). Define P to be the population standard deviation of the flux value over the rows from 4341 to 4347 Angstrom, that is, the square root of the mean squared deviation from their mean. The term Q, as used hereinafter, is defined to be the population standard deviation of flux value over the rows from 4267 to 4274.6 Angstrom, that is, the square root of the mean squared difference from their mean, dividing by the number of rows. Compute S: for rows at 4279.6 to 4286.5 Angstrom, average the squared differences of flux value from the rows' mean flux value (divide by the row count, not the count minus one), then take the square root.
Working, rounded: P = 1.27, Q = 1.0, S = 1.4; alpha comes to 0.36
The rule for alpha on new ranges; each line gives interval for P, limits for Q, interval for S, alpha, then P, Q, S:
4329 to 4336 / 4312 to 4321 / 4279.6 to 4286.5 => 1.30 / 1.30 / 2.2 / 1.4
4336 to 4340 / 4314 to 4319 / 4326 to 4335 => 1.53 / 0.50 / 1.8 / 1.2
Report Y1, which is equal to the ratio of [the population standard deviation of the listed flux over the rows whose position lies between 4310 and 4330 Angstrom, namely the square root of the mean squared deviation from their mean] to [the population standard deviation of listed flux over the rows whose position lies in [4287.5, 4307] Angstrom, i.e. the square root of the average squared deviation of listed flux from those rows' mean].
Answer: 0.8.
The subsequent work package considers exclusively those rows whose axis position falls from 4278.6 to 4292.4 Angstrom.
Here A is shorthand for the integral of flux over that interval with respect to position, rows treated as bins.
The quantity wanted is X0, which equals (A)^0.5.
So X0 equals 15.0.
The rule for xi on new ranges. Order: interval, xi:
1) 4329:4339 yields 178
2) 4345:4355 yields 192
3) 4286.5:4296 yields 151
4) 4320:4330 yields 177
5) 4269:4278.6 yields 160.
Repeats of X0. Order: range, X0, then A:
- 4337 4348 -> 13.7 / 187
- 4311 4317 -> 9.7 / 93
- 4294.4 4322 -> 20.1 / 405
